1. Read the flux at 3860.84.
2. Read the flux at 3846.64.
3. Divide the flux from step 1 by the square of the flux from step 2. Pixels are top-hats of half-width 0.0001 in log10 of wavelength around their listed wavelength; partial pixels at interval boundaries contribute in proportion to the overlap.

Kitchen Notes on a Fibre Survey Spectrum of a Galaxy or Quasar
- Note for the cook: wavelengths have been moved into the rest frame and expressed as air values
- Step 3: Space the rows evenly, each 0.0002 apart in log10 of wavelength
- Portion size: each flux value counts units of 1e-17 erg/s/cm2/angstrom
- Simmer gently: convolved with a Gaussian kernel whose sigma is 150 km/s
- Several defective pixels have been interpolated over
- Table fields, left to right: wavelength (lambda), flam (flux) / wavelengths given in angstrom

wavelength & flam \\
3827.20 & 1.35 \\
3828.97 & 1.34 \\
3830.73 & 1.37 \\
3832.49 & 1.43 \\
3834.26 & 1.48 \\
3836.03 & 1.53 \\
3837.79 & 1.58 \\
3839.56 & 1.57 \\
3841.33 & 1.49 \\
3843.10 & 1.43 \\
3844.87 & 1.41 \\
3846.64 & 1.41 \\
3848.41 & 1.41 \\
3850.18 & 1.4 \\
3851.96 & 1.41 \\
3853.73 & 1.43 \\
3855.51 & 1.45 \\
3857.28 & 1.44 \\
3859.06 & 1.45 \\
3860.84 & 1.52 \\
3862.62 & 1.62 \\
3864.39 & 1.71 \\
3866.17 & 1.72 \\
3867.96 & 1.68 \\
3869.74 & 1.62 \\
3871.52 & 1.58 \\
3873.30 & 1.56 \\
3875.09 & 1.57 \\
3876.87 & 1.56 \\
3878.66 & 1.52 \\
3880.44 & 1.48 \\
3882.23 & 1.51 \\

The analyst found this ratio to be 0.76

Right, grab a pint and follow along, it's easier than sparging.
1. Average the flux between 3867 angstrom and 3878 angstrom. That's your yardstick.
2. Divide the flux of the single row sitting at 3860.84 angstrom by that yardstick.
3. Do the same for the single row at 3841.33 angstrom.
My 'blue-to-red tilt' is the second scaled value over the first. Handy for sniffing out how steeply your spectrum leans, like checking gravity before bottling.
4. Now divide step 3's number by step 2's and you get 0.98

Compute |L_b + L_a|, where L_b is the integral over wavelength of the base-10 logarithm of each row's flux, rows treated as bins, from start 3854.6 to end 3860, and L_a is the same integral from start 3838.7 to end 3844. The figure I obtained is 1.8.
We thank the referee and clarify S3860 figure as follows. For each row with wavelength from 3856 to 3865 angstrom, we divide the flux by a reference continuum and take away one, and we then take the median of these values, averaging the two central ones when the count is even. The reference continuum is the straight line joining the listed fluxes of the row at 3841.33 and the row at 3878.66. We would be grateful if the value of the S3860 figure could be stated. 0.01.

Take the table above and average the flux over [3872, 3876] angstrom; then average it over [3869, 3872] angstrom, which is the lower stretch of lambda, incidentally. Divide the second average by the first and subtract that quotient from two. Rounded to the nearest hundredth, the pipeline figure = 0.98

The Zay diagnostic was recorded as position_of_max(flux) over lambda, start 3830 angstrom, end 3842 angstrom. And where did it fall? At 3837.79 angstrom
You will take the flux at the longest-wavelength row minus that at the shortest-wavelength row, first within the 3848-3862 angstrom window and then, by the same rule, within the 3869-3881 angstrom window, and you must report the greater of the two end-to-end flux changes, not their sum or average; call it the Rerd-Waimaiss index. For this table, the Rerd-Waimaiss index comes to 0.11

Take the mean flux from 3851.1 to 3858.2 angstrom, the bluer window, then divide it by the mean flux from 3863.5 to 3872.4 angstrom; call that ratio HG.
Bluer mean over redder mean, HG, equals 0.86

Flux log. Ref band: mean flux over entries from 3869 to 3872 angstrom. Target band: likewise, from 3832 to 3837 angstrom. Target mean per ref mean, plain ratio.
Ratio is 0.93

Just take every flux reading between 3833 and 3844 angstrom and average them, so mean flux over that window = 1.51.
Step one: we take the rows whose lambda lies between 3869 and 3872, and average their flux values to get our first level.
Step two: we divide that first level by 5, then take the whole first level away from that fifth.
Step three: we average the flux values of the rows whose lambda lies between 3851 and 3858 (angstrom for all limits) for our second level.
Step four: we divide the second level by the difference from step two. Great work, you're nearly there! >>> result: -1.12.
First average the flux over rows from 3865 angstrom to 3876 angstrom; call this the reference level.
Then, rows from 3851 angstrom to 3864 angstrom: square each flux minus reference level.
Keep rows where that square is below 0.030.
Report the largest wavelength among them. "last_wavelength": 3862.62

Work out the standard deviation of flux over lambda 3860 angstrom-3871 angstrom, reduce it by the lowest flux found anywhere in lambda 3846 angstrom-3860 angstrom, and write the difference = -1.33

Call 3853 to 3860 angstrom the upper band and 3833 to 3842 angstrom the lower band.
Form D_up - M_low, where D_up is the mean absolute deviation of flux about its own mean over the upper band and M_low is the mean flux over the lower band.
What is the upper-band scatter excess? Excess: -1.52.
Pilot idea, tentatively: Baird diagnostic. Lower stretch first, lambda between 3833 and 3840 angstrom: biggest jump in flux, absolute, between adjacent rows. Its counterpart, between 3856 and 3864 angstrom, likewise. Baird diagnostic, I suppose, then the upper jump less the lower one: 0.050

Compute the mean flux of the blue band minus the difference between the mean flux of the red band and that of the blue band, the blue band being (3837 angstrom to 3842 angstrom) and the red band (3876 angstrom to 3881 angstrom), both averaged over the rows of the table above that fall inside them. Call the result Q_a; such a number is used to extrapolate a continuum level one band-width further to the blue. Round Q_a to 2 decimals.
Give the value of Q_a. 1.57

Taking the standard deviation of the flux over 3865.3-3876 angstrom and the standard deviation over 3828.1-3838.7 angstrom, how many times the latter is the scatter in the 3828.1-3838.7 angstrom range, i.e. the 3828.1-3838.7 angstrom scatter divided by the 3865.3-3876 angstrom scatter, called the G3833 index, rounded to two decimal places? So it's 1.42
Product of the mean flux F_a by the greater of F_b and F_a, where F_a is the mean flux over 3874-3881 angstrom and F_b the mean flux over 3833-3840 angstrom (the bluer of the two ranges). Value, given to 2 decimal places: 2.36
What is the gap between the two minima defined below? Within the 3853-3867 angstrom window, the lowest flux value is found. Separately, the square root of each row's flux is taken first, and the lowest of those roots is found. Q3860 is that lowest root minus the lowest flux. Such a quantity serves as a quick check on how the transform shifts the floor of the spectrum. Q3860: -0.234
